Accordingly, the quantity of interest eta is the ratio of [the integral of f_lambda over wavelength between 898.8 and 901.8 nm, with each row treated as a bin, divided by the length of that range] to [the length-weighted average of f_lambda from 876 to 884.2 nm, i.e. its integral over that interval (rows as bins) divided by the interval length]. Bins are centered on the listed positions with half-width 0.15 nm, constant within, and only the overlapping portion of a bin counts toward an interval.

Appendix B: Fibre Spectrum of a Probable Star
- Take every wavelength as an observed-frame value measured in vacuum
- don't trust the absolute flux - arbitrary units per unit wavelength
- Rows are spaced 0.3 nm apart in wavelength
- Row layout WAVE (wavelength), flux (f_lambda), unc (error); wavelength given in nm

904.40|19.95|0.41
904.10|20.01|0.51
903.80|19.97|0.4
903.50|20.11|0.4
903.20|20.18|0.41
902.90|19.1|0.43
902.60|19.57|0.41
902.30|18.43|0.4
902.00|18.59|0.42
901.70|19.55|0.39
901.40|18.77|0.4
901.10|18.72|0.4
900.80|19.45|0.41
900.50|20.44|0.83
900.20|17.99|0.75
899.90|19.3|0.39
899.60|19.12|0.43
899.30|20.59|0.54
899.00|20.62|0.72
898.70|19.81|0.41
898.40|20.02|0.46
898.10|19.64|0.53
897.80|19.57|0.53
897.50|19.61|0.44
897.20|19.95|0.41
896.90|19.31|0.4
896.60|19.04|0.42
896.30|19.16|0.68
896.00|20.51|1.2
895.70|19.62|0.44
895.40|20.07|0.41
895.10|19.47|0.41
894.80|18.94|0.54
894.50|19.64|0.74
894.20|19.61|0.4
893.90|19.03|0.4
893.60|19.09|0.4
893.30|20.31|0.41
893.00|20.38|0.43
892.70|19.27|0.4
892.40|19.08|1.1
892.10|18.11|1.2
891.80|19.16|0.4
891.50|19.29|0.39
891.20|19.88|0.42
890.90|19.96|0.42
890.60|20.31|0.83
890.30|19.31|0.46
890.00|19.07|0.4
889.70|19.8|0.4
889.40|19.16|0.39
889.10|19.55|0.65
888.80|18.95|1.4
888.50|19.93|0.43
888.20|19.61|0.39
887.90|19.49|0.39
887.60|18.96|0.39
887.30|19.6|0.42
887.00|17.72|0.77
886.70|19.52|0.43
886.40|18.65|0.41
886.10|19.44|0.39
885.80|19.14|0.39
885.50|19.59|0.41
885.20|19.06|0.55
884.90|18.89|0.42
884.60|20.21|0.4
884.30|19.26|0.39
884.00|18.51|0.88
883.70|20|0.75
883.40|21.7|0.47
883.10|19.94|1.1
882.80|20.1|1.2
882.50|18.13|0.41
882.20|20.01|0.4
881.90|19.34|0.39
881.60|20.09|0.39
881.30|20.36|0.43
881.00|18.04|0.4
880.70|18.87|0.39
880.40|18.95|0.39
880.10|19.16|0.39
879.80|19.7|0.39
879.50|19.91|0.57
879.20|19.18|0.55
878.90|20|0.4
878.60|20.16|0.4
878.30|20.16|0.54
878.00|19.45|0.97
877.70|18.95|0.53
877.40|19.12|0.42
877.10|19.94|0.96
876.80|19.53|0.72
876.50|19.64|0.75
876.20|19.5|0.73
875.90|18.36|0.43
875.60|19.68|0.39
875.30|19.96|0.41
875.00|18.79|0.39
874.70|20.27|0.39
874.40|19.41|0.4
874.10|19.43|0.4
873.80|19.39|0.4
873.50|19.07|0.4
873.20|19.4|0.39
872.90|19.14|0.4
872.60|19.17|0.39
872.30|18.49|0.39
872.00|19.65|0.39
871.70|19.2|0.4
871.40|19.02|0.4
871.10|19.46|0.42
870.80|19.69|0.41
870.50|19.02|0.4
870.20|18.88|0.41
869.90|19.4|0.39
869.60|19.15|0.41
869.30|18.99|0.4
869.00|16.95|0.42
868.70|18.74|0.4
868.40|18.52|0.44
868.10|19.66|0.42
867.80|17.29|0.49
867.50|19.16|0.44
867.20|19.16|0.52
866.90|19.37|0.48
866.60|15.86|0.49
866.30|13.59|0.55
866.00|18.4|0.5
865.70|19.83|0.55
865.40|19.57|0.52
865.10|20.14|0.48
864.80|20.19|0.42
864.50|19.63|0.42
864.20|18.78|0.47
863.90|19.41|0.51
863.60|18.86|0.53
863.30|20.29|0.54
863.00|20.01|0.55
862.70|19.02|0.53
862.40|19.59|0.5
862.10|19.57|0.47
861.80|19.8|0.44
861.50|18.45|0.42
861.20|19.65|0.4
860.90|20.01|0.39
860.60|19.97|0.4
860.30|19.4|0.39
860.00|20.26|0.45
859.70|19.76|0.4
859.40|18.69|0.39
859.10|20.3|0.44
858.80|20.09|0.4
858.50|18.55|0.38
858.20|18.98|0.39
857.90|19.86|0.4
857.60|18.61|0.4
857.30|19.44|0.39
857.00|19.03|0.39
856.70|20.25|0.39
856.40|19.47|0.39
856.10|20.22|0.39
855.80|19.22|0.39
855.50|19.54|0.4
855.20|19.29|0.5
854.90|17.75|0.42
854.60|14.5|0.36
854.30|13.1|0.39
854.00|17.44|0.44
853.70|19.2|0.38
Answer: 0.99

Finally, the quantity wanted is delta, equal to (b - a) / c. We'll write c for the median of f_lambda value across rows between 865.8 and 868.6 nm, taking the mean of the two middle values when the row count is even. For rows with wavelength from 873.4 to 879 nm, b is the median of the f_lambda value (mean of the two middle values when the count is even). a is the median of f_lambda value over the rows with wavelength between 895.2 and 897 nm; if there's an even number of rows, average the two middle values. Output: 0.0019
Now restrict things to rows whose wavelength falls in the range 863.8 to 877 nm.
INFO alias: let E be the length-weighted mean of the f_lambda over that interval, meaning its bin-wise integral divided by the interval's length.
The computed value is 19.0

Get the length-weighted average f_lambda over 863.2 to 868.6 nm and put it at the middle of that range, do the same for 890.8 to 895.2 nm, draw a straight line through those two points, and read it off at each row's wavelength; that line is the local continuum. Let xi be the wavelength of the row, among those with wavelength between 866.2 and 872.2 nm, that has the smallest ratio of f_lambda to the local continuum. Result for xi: 866.30 nm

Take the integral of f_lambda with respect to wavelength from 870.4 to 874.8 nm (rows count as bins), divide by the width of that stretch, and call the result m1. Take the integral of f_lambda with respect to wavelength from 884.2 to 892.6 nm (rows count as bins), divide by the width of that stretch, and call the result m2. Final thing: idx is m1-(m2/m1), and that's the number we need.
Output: 18.3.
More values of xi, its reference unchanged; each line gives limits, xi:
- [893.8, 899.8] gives 894.80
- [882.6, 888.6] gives 887.00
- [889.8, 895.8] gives 892.10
